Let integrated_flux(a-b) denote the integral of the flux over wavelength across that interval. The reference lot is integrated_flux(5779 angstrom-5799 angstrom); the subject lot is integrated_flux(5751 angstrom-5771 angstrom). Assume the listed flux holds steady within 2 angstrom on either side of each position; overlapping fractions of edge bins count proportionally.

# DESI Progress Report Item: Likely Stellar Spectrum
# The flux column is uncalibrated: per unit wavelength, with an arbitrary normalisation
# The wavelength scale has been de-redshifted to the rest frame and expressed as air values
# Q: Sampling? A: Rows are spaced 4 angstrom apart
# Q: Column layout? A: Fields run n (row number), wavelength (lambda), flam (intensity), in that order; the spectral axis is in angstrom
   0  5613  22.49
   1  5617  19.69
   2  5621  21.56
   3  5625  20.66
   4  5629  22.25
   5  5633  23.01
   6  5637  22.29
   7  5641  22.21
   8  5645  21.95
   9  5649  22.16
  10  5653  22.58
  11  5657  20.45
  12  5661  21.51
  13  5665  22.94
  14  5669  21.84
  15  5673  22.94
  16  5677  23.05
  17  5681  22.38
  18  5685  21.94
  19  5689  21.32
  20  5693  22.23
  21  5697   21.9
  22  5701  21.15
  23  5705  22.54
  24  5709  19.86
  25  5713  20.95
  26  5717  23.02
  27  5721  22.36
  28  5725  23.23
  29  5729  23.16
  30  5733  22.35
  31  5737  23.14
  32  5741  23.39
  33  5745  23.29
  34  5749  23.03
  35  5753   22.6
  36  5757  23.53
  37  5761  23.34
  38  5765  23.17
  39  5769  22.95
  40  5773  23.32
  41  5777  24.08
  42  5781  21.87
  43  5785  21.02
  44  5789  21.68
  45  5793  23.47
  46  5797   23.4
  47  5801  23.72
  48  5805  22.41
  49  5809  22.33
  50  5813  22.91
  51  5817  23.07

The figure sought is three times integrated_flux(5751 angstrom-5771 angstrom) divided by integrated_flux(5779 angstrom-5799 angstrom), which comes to 3.11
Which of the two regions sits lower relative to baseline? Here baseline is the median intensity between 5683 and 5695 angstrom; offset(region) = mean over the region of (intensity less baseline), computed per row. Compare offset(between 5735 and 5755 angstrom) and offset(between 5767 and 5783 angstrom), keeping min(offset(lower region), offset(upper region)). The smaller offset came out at 1.1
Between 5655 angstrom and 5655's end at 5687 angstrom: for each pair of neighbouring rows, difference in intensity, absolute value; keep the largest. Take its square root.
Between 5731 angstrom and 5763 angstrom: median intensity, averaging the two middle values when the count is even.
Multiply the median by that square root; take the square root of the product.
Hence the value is 5.3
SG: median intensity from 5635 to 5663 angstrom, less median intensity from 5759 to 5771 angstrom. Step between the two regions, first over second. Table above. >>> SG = -1.01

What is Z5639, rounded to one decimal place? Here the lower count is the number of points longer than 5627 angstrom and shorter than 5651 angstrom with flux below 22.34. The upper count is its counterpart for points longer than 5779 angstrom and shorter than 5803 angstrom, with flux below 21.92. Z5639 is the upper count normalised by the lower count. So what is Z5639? 0.6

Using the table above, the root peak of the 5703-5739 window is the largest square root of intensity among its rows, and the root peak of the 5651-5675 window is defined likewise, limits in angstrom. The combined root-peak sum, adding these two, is 9.61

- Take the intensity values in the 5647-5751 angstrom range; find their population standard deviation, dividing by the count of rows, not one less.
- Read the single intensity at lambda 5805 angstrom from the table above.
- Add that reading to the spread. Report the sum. 23.3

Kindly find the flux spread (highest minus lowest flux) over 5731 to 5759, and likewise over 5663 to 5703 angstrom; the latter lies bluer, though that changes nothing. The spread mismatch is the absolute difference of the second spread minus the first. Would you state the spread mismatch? 0.72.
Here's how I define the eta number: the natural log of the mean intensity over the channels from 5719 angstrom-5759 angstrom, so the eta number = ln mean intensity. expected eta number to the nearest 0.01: 3.14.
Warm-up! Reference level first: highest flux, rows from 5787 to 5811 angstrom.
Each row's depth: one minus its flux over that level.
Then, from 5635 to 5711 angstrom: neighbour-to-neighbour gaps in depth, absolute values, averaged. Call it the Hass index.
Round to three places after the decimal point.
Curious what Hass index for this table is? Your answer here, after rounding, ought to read 0.037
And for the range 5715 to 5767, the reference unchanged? 0.019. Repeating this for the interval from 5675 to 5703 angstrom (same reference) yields 0.026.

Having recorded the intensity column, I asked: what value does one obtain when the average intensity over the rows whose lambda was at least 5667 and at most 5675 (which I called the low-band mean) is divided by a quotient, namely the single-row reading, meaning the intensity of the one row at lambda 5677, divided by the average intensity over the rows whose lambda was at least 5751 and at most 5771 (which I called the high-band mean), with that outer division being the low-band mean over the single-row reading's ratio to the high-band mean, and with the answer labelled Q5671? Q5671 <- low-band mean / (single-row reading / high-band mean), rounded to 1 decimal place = 22.5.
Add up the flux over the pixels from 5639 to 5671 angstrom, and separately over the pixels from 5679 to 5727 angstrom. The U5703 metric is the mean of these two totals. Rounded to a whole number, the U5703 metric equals 219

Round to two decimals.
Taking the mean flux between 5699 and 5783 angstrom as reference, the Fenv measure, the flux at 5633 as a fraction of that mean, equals 1.01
